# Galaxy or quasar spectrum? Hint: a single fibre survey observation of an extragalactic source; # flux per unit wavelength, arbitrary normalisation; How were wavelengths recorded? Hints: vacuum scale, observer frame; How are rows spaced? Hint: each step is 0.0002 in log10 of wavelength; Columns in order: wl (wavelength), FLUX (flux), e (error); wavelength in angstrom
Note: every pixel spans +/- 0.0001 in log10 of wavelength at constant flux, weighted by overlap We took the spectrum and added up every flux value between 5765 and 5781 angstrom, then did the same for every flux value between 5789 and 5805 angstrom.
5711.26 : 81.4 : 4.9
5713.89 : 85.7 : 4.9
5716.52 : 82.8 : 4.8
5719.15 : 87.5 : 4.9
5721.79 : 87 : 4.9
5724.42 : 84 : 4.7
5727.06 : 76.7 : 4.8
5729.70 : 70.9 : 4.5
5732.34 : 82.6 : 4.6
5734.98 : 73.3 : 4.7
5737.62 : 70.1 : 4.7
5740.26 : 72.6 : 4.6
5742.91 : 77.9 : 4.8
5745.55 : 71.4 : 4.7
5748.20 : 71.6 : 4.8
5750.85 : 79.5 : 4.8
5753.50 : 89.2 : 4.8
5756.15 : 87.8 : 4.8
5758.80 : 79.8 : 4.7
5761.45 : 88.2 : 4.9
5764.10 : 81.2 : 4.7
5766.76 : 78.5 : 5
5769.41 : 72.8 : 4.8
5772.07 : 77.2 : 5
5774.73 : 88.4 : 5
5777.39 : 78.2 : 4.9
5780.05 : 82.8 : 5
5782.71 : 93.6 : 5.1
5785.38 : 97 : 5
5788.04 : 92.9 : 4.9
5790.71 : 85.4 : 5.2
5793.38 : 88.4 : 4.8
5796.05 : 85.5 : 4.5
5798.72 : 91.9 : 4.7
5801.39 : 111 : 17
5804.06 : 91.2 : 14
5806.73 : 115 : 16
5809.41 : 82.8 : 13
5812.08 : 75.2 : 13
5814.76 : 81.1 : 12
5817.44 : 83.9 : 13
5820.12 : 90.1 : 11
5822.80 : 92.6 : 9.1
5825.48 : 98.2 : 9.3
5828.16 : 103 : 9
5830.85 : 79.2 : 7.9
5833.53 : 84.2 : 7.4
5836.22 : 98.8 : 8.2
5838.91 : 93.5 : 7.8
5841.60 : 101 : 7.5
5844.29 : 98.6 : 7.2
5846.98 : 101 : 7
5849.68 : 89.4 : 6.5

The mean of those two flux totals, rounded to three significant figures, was 516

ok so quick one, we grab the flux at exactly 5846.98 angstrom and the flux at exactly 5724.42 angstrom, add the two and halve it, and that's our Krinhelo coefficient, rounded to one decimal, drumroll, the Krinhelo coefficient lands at 92.5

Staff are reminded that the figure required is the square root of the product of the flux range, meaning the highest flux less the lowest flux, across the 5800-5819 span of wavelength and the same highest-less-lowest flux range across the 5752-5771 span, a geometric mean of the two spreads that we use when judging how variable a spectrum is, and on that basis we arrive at 26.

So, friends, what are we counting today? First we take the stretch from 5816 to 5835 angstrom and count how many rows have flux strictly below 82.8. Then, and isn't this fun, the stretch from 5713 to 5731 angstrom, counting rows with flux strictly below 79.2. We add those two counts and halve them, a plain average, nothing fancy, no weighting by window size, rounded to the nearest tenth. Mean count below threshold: 1.5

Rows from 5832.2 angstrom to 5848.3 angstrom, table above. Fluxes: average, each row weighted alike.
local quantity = 96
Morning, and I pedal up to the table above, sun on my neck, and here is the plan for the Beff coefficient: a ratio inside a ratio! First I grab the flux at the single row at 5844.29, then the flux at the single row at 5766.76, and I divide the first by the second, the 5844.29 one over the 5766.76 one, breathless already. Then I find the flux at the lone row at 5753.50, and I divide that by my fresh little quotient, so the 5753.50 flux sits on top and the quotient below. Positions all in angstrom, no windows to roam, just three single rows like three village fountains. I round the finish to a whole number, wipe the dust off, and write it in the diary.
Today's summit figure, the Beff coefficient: 71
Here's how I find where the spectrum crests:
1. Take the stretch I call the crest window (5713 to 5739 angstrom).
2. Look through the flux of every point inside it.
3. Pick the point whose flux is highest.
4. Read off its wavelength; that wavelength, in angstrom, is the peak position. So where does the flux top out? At 5719.15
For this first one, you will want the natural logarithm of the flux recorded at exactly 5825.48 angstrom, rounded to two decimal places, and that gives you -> 4.59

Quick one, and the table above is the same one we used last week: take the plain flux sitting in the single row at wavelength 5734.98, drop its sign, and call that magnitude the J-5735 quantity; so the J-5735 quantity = 73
